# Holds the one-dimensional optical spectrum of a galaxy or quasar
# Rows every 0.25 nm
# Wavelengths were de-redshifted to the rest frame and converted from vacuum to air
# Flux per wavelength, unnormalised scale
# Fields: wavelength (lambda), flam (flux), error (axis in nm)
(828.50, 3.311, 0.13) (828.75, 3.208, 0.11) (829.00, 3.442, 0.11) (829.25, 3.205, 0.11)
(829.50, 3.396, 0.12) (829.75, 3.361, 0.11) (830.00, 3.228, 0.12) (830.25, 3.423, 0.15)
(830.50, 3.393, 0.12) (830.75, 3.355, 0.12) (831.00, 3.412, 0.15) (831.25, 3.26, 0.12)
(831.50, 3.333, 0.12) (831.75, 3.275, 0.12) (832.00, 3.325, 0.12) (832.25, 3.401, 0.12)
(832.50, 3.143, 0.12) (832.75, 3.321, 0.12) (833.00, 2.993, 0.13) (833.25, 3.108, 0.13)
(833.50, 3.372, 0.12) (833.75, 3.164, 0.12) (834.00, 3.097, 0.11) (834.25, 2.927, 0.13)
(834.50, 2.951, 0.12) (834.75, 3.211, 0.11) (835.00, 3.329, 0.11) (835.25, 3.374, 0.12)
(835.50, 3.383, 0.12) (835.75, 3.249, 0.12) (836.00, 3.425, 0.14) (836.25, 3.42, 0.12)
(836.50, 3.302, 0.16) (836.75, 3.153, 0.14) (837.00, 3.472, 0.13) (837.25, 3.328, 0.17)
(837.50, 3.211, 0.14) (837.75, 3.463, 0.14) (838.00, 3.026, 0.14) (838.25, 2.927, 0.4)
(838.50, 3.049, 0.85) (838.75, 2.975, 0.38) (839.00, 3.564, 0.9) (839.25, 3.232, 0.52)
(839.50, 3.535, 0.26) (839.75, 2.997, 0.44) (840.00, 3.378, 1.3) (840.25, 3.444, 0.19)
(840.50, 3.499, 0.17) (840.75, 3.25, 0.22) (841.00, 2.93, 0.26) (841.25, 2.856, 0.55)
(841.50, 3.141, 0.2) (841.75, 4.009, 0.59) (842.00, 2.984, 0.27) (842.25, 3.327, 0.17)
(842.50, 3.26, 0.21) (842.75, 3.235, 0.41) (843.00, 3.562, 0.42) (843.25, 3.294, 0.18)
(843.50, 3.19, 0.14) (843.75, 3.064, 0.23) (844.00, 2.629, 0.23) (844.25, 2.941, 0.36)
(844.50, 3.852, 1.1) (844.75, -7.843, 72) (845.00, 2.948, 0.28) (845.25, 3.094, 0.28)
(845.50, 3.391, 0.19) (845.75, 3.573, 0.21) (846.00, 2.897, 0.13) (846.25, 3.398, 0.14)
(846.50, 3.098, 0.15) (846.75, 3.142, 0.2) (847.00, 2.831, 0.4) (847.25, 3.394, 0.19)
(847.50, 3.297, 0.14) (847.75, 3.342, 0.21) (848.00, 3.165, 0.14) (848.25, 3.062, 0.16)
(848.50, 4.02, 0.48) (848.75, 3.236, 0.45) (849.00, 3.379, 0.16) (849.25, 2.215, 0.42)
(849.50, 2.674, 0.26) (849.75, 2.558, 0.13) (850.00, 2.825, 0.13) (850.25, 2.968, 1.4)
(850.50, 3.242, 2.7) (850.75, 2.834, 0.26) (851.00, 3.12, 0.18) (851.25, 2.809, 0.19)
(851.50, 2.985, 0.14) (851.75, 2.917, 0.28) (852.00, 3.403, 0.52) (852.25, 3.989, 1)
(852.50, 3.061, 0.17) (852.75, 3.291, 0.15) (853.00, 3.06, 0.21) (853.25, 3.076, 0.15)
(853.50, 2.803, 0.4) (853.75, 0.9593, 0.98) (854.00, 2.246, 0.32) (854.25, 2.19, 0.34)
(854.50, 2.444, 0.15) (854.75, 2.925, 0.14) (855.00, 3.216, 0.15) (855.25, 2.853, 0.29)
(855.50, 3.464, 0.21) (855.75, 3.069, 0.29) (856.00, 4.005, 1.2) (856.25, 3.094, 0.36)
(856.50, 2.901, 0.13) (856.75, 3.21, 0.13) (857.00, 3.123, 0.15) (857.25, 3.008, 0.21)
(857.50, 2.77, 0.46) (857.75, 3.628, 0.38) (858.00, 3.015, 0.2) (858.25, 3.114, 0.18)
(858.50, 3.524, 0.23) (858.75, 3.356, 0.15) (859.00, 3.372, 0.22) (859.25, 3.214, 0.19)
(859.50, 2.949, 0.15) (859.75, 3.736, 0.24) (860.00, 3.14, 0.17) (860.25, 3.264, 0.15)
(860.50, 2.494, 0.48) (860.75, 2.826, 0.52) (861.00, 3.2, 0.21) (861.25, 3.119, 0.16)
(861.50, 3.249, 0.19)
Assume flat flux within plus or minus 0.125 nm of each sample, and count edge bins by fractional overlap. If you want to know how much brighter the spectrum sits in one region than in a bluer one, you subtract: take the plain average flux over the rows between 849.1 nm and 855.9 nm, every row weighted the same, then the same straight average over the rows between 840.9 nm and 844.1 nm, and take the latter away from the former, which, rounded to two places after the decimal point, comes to -0.33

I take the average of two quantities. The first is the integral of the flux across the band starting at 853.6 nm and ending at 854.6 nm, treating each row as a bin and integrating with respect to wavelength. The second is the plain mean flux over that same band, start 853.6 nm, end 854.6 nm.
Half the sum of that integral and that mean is 2.0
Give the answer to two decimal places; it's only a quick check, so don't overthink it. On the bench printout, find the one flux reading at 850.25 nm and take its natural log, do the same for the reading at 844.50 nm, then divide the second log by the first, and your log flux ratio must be 1.24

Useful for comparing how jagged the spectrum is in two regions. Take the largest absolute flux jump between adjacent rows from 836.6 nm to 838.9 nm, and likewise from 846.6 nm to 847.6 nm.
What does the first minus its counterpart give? -0.1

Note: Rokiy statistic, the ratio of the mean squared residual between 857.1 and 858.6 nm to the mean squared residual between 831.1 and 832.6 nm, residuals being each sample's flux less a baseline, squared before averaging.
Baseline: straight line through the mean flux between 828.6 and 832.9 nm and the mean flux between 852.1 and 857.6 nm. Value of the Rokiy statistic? 27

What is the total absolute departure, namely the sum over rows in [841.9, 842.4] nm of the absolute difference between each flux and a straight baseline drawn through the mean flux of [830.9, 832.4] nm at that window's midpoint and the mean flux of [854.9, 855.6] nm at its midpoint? 0.34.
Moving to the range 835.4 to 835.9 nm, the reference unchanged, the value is 0.13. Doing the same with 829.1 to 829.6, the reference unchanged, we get 0.19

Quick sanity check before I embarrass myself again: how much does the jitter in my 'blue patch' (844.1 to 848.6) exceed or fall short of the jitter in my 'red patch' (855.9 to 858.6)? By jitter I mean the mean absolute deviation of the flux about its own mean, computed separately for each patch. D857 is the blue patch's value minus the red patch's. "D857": 0.89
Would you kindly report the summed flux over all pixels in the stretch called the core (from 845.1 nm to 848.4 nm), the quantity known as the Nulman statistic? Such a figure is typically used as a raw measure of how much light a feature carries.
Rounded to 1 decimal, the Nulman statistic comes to 41.7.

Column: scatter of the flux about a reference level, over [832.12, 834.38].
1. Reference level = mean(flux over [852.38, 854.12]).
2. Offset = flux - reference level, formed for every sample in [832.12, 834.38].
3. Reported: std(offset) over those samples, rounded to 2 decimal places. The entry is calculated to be 0.16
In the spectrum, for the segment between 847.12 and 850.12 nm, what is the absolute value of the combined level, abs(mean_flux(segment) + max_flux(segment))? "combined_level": 7.1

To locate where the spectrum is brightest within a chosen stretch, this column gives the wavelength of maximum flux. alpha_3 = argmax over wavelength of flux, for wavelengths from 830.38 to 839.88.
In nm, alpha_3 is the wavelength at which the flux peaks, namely 839.00 nm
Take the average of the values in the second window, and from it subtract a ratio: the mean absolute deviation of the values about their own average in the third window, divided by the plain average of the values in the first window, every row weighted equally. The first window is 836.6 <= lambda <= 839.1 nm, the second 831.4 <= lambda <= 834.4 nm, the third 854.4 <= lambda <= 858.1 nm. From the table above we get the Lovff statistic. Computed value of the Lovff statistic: 3.12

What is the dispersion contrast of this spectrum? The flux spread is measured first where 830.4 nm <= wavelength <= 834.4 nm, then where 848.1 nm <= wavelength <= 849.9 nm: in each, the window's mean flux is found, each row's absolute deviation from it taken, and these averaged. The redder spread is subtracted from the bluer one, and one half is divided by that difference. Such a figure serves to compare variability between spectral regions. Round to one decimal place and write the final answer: -1.5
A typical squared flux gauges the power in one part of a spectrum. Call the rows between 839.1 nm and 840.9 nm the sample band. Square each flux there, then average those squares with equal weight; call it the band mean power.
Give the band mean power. 11.1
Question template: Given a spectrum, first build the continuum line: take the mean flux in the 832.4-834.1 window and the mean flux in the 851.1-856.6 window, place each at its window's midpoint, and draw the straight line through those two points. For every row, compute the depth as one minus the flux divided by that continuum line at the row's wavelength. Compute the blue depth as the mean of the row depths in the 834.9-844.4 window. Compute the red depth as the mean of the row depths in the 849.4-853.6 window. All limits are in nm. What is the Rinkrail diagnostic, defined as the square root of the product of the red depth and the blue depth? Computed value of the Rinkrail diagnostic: 0.033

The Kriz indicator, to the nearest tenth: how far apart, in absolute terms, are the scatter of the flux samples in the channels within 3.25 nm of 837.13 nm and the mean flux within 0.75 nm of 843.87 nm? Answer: 3.0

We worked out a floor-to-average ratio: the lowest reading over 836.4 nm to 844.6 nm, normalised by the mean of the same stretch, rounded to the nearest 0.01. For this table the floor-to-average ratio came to 0.81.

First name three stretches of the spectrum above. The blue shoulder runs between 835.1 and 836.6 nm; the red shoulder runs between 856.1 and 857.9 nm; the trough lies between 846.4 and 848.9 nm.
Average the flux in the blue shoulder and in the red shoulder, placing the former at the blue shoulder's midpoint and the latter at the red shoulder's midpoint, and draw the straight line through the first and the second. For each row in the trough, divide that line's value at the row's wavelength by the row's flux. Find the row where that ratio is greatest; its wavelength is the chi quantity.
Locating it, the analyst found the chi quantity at 847.00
